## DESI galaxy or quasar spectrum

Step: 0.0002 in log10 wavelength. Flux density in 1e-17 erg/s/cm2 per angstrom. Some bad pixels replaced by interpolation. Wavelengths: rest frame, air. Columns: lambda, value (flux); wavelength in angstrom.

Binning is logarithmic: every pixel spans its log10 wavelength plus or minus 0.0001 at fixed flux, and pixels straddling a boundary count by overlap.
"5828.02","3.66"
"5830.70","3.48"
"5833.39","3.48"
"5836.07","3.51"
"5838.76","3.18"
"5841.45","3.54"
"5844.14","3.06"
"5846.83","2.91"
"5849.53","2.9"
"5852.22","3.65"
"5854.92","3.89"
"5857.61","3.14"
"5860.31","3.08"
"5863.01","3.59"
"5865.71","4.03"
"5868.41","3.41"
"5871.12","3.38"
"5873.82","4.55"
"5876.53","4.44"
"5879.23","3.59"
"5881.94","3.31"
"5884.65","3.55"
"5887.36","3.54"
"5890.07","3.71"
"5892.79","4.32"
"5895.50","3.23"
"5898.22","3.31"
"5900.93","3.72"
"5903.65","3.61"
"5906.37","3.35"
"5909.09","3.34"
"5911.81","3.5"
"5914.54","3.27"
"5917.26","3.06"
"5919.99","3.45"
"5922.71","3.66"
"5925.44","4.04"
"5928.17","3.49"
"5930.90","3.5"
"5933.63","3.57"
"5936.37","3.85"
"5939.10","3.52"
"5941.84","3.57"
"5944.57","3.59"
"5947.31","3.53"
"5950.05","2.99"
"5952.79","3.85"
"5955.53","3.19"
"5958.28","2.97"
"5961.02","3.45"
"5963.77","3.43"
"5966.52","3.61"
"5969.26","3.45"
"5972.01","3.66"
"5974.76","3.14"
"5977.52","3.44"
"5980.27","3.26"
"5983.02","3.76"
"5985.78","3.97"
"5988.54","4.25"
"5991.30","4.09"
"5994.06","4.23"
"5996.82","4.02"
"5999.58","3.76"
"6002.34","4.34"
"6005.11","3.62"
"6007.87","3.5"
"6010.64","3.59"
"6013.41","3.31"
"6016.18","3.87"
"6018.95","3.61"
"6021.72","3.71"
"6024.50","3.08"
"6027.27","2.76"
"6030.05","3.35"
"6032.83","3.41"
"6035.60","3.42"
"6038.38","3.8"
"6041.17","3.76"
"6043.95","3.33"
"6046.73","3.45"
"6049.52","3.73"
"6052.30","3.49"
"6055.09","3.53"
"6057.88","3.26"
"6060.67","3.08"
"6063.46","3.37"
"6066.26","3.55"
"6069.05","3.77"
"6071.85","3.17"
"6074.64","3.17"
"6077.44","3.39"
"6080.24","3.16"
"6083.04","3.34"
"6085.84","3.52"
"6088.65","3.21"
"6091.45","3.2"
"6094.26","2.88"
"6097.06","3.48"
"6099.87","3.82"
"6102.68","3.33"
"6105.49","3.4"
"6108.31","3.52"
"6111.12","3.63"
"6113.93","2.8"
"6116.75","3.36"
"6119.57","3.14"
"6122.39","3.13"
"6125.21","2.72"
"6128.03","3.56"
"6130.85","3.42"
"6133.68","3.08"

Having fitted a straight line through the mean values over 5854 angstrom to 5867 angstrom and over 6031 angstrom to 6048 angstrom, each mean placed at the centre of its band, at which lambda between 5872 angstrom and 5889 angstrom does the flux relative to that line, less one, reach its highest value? 5873.82 angstrom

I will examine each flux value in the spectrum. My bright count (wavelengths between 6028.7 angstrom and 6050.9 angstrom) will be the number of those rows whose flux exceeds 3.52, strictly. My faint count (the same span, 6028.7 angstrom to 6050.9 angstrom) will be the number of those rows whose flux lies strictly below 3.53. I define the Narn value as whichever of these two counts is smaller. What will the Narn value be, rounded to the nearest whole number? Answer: 3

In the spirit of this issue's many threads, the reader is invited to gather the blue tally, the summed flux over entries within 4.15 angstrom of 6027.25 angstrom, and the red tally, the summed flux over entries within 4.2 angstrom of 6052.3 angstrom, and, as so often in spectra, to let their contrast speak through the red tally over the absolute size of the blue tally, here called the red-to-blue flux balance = 1.17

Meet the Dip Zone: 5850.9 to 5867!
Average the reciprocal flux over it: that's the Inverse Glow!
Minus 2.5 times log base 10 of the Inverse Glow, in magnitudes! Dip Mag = 1.37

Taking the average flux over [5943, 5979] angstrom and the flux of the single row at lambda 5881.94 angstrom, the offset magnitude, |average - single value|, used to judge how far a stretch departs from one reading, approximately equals 0.10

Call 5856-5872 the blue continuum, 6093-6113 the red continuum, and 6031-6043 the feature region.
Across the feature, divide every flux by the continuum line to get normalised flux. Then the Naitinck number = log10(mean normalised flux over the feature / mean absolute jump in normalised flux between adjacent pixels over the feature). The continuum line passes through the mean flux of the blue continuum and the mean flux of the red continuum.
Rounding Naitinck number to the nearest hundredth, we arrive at 1.40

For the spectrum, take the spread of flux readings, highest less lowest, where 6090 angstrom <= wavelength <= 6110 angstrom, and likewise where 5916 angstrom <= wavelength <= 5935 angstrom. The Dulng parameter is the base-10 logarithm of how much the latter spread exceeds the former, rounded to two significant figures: -1.4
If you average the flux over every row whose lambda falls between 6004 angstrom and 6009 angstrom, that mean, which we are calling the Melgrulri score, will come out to 3.56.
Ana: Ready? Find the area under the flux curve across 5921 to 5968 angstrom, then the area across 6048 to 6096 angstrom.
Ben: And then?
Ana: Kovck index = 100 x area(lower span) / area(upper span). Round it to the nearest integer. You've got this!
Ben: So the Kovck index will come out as 103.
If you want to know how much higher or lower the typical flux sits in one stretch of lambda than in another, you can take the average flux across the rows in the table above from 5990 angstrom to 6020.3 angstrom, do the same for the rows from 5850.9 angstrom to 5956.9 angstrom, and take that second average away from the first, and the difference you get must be 0.24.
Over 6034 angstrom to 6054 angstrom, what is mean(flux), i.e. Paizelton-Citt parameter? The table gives 3.57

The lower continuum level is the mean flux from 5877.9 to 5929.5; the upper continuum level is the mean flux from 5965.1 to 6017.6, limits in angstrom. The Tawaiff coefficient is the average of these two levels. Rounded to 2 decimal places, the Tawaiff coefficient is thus 3.63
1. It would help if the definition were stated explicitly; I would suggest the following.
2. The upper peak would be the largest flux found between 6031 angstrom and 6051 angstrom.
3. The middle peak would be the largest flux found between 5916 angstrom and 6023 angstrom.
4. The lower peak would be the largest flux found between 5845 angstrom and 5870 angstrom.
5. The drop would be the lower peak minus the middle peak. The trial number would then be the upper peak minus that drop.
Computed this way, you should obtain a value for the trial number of 4.11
